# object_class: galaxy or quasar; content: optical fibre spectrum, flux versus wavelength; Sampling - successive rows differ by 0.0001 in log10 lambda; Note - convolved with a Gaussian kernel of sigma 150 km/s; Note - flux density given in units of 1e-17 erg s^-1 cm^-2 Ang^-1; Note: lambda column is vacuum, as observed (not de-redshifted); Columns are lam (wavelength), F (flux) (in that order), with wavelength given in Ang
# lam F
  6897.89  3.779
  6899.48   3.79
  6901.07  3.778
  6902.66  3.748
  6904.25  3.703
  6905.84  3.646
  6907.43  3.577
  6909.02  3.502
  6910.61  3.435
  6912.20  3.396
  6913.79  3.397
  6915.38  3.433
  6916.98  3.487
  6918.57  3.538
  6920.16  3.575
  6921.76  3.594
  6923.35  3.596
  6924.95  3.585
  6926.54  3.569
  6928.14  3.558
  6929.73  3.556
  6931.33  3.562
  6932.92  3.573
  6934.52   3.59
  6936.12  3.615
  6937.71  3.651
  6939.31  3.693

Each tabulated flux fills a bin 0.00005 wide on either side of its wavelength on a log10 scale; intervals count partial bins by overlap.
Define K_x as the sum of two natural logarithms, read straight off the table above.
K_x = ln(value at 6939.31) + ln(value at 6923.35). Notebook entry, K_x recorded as 2.59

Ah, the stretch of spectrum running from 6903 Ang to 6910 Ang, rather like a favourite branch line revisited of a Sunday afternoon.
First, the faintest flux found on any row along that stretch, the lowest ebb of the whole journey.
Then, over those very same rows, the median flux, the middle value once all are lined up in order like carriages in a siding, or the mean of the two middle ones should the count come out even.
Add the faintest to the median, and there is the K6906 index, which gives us 7.11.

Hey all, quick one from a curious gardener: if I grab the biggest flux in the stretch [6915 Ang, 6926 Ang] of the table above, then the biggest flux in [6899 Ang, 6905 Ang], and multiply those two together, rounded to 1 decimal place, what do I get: 13.6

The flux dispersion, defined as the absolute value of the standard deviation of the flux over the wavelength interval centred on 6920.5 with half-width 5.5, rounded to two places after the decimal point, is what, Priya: 0.06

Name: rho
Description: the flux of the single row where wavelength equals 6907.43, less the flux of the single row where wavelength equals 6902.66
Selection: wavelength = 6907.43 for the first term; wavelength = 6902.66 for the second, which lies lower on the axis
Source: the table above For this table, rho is -0.17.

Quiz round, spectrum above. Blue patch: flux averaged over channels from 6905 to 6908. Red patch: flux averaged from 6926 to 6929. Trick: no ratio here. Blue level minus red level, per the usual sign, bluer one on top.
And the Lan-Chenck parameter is 0.05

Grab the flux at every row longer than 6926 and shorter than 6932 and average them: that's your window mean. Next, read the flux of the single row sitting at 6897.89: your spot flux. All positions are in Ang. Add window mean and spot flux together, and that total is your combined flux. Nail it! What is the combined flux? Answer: 7.34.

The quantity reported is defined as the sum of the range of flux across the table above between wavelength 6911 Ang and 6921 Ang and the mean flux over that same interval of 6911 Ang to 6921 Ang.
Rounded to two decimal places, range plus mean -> 3.65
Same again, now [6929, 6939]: 3.69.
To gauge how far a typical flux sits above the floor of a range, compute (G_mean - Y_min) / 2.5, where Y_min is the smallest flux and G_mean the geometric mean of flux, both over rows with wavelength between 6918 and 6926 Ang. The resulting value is 0.016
